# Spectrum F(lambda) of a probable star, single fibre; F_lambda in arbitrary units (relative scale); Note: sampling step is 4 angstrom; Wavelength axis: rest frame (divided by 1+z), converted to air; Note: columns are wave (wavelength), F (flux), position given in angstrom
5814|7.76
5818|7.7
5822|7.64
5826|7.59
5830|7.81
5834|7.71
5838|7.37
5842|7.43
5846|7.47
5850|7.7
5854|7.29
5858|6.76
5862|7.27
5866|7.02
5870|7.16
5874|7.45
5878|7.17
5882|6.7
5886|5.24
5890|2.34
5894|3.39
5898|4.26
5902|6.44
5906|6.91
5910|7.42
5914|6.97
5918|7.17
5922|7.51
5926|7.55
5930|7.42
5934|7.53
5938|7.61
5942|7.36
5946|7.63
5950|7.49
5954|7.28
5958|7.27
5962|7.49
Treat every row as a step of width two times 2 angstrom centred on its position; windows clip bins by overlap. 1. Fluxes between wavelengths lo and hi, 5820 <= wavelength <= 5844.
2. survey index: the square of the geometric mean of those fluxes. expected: 58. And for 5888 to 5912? 22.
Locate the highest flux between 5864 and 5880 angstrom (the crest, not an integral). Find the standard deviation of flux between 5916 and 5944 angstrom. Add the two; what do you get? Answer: 7.6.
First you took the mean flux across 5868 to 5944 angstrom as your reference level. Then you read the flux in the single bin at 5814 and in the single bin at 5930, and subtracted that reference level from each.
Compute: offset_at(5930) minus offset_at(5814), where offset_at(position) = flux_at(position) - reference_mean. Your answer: -0.34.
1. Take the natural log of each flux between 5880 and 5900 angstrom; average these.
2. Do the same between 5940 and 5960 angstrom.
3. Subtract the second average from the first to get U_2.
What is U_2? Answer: -0.59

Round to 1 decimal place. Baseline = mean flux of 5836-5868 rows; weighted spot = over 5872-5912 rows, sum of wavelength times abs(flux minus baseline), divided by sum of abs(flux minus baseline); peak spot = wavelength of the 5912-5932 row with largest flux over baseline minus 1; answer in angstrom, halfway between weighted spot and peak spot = 5909.3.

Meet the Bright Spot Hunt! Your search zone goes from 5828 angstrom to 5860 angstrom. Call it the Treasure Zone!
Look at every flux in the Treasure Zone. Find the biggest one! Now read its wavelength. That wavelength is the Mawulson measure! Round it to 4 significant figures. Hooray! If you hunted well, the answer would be 5830 angstrom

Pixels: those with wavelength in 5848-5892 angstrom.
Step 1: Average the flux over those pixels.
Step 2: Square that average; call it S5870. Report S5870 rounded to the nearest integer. 43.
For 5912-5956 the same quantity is 55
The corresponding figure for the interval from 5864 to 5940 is 42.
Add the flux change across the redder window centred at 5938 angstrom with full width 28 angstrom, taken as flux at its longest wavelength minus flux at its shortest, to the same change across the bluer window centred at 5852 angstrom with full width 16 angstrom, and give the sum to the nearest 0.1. -0.8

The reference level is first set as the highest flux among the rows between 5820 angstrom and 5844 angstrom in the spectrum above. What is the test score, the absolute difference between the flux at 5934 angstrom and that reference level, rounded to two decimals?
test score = 0.28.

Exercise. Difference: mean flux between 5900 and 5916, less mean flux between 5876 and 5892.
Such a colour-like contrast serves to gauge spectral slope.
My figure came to 1.6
